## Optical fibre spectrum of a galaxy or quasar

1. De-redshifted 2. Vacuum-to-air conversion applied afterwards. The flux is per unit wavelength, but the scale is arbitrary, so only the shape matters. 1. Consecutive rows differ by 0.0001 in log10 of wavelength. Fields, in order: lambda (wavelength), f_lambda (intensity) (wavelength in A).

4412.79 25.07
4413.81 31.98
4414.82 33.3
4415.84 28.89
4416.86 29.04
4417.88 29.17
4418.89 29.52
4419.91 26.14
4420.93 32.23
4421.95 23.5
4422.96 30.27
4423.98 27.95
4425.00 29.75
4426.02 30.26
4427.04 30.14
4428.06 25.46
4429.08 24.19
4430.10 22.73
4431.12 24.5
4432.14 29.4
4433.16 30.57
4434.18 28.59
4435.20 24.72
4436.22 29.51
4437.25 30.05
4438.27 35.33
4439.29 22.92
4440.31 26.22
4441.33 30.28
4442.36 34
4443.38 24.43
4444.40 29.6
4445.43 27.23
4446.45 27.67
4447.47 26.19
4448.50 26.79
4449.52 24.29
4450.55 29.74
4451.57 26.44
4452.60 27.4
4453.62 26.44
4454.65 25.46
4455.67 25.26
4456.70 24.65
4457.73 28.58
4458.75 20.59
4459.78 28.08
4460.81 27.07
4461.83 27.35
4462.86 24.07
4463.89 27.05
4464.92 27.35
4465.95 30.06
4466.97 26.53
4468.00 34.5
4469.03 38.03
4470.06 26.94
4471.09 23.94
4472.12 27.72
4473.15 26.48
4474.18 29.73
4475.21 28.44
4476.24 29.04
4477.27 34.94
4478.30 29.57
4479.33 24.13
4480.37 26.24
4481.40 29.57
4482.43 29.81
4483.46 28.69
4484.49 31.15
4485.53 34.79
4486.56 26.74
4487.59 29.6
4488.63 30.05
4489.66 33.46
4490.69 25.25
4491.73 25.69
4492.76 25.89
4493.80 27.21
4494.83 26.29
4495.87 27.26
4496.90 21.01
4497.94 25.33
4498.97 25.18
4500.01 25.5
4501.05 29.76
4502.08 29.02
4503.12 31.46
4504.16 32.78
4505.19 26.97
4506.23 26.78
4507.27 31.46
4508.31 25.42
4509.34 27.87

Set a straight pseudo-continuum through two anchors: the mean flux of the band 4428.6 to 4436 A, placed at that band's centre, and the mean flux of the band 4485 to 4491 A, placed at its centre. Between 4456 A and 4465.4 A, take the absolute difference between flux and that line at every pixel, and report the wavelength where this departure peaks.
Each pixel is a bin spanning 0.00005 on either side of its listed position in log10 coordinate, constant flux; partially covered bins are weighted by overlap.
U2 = 4458.75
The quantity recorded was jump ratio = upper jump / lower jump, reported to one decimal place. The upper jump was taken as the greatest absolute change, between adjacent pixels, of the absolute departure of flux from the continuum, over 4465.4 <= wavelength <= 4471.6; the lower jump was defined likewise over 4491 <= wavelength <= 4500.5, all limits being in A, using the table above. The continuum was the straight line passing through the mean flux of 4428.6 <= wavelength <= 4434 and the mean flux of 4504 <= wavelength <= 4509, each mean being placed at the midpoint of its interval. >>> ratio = 1.6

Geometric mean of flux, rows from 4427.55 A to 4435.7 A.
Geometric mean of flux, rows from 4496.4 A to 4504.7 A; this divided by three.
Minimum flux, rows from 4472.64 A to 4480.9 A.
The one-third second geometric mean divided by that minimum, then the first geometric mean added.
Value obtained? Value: 26.5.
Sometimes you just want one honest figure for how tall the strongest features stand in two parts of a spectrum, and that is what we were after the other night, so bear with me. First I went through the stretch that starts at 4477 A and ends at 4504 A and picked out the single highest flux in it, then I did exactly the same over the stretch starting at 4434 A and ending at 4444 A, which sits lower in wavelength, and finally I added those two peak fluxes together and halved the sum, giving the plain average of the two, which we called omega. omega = 35.1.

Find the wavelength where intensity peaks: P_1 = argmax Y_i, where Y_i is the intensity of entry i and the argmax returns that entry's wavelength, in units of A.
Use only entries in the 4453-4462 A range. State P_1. 4457.73 A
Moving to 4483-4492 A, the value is 4485.53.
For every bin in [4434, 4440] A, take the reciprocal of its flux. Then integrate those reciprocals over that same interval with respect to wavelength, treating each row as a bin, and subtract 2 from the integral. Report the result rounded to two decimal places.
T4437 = -1.78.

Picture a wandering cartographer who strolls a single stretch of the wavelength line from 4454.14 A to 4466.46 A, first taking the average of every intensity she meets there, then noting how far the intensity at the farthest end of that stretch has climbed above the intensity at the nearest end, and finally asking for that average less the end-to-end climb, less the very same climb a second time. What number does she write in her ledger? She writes 17.1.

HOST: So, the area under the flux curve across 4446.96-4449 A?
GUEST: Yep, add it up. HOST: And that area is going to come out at 54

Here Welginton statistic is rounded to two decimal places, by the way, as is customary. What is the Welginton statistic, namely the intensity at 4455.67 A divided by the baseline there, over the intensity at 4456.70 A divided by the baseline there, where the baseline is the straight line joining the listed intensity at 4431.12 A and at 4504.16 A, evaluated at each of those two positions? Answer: 1.03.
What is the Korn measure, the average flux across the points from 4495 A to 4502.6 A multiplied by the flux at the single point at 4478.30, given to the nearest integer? 773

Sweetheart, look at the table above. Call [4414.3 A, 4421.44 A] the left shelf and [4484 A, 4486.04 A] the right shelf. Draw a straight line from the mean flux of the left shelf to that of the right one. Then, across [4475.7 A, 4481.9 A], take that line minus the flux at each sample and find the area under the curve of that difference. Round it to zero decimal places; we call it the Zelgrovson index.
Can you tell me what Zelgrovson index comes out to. 23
